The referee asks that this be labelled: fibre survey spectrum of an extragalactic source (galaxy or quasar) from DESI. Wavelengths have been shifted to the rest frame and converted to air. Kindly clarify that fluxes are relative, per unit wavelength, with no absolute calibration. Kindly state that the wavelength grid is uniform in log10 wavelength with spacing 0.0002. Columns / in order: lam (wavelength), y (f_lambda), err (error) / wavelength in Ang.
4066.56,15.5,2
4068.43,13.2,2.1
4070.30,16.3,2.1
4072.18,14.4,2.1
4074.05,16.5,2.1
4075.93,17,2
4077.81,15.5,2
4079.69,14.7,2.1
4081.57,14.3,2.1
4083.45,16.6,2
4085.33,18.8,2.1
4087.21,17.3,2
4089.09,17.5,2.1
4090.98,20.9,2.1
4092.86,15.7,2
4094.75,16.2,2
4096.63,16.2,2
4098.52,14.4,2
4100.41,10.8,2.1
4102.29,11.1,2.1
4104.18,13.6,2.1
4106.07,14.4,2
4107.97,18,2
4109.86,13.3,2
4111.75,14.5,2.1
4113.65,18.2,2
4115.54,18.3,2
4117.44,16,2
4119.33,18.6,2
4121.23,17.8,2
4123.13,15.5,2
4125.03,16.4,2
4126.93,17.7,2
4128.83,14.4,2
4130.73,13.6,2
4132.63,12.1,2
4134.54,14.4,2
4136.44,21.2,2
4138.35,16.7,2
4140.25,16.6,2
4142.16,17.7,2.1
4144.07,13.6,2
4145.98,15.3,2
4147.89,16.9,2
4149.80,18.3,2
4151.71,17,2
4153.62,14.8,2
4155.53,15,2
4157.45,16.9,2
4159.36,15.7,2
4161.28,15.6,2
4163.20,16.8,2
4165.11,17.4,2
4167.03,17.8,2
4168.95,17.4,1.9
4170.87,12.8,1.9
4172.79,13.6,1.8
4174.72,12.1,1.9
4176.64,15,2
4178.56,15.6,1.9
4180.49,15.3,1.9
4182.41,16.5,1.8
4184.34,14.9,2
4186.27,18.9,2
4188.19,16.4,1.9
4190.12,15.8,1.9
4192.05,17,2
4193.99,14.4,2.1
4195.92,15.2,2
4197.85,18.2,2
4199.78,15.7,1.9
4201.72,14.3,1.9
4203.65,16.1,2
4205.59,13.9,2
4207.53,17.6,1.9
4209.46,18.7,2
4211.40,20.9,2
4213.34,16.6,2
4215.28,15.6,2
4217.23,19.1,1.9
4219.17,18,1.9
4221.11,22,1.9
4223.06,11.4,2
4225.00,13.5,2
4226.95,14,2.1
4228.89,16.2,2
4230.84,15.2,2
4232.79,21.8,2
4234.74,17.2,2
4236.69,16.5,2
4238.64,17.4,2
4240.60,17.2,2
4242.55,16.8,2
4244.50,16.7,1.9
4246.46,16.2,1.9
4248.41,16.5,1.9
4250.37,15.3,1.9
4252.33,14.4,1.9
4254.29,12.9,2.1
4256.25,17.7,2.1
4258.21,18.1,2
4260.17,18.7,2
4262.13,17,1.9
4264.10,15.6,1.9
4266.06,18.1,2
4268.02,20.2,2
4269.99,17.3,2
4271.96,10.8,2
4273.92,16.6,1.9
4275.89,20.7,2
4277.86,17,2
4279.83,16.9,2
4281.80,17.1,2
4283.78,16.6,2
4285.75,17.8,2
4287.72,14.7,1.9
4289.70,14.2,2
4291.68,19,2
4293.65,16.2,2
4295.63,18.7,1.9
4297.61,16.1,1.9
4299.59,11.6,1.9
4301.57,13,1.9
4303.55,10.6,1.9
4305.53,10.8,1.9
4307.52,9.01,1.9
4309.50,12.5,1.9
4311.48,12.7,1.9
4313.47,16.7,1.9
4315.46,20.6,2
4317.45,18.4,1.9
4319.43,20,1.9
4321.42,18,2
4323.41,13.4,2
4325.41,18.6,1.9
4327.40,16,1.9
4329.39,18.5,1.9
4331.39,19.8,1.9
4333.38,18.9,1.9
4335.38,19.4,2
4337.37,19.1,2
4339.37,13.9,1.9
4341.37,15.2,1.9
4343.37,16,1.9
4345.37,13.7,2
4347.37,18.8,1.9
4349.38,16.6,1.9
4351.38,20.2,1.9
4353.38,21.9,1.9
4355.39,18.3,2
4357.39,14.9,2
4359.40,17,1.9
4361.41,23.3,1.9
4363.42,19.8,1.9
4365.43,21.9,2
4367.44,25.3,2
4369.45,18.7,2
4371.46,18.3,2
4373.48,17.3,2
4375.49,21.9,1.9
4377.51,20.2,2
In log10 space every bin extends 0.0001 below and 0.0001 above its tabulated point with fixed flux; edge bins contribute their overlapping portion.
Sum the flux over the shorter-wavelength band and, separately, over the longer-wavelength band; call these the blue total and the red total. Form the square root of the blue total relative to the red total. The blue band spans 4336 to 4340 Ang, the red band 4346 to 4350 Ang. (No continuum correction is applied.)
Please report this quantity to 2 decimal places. 0.97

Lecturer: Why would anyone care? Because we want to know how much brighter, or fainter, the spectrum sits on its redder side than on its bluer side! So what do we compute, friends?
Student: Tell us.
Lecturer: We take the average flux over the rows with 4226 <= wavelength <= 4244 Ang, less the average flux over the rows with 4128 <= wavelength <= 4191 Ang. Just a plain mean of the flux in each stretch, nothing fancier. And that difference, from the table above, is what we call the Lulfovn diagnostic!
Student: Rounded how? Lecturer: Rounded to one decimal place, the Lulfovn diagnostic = 1.1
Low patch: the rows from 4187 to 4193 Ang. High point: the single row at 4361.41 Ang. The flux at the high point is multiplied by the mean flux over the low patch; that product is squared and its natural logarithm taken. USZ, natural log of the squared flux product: 11.9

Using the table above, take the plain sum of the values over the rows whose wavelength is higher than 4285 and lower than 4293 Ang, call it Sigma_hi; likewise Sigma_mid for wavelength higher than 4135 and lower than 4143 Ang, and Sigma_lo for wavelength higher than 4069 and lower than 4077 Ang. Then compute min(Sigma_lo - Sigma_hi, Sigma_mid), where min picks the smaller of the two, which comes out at -1.5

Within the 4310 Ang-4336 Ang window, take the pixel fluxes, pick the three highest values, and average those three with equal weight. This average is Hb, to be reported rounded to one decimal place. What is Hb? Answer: 20.1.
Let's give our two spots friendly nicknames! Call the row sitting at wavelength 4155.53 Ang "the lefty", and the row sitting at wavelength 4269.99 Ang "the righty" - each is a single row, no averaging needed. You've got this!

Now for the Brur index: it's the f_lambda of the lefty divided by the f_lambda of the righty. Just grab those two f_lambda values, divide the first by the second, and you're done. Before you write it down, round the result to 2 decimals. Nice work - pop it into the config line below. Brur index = 0.87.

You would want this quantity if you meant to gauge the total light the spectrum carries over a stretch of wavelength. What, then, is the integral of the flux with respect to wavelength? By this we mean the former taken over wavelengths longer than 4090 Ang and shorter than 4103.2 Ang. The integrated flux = 199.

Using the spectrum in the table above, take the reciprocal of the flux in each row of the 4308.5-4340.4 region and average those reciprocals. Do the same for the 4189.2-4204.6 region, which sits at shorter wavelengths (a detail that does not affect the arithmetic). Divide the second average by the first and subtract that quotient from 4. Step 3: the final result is 2.93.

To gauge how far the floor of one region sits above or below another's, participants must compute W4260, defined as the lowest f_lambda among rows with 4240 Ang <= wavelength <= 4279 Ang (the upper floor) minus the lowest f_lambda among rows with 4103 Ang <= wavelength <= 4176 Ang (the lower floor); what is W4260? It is -1.3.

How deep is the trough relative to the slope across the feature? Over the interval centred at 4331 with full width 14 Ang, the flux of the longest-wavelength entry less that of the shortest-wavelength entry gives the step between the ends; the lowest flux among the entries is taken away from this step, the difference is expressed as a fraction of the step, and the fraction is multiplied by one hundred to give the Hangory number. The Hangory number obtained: -3100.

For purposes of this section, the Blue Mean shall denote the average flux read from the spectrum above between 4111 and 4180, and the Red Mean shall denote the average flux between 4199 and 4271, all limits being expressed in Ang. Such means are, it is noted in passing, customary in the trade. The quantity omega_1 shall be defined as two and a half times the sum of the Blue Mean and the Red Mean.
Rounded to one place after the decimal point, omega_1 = 82.0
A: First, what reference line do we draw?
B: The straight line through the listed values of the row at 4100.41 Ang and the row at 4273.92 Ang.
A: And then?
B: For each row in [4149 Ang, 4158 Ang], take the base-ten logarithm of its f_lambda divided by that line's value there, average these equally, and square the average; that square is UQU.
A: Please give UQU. 0.013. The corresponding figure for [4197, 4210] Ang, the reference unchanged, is 0.003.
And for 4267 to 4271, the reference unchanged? 0.003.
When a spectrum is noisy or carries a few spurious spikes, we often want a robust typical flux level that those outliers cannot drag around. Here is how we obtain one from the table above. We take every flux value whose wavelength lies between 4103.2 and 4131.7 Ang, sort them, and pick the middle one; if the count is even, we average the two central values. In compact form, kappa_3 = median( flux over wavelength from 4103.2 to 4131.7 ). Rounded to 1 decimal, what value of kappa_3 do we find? 16.0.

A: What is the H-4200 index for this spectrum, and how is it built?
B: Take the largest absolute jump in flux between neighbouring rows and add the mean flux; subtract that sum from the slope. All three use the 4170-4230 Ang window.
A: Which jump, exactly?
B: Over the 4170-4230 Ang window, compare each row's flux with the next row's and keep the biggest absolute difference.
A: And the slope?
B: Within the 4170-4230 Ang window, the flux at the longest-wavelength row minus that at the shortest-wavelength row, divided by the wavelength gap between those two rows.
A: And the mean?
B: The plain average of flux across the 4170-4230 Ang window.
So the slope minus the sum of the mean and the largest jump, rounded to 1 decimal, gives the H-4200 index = -26.5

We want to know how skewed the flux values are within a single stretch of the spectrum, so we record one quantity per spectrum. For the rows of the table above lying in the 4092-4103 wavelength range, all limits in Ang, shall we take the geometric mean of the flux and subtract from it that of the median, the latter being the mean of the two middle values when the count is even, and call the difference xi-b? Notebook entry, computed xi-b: -1.2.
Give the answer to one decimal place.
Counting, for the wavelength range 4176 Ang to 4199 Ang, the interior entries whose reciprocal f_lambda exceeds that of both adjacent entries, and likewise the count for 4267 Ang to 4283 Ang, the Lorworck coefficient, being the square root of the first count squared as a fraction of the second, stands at 2.8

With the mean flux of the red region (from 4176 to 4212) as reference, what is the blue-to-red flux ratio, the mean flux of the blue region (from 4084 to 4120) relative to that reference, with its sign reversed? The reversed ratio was -0.98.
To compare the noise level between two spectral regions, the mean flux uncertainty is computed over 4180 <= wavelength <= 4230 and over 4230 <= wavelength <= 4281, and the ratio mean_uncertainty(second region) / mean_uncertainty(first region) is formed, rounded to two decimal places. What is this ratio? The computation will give 1.01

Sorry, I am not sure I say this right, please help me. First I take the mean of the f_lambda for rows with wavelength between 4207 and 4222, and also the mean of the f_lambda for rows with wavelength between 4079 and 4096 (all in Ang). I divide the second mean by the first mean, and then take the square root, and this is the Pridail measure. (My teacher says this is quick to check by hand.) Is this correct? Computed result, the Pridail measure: 0.954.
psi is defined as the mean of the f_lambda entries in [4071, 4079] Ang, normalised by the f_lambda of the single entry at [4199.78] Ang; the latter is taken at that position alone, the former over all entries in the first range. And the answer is 1.01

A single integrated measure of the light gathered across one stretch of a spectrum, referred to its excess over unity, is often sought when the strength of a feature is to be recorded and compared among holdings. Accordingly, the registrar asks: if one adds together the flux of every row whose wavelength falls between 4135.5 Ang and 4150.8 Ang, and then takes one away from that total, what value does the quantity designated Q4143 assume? 135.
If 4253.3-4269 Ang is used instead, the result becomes 137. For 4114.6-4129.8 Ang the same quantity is 134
